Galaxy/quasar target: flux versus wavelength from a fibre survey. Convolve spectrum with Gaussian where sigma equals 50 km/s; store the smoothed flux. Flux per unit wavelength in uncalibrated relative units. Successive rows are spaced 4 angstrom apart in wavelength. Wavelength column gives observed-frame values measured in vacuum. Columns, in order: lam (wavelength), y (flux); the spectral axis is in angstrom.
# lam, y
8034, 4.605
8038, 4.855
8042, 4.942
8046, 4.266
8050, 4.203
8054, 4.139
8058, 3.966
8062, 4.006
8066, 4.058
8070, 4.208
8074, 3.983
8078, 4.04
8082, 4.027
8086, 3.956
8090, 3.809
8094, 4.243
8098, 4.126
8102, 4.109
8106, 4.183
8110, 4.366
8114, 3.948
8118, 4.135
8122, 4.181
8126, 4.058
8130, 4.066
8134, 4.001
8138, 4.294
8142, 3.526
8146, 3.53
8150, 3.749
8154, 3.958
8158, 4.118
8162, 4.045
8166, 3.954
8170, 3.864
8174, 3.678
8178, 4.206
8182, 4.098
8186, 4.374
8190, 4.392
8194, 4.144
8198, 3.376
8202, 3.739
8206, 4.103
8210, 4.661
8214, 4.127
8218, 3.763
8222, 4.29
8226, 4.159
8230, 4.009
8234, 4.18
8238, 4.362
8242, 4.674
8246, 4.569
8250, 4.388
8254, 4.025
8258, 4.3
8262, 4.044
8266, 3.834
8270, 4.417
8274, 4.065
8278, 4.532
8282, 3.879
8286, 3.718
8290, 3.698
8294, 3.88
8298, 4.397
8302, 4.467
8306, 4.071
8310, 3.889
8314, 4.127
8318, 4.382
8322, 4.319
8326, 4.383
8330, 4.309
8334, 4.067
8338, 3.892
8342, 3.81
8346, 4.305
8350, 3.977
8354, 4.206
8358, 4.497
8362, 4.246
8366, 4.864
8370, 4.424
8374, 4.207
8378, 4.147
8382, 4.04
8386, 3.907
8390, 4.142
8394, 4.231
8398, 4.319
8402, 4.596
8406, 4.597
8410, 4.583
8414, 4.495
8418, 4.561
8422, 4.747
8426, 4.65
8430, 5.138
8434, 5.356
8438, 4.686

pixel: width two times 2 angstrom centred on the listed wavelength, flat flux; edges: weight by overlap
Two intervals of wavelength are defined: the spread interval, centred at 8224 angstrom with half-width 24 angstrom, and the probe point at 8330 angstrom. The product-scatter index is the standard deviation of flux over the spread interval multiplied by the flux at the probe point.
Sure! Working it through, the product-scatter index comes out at 1.3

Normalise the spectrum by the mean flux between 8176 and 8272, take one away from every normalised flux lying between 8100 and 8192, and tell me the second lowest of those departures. -0.15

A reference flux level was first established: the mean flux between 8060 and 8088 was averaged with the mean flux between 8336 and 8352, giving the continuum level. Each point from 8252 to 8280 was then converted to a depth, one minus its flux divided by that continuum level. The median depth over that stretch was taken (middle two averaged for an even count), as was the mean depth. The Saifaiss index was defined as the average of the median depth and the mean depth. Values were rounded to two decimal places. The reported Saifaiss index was -0.03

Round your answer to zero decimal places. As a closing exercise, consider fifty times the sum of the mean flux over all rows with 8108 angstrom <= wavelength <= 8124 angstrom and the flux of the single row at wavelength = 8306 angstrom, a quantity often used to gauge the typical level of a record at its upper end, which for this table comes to 411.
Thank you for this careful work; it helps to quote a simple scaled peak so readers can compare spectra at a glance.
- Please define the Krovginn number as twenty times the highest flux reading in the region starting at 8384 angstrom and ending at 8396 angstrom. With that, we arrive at 85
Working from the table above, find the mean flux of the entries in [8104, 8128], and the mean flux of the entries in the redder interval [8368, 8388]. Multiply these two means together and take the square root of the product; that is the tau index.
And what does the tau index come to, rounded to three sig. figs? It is 4.15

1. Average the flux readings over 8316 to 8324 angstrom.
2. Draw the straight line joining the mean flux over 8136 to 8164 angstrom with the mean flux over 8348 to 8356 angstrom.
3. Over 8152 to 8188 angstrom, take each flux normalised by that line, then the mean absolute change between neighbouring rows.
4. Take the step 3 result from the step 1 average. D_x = 4.30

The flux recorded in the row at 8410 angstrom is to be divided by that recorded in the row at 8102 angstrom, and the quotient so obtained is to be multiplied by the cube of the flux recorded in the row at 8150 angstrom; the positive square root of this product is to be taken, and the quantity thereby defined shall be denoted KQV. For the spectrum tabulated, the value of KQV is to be 7.7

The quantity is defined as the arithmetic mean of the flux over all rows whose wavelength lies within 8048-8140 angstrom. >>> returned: 4.09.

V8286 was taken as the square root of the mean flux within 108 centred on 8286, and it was 2.04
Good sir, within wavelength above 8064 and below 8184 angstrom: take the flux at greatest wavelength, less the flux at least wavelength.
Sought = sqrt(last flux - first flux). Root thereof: 0.2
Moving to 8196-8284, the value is 0.7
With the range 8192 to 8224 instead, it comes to 0.4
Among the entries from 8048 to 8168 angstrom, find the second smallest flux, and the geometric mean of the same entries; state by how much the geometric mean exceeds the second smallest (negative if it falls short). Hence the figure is 0.50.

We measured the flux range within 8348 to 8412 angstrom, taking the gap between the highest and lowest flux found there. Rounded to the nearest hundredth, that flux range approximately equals 0.96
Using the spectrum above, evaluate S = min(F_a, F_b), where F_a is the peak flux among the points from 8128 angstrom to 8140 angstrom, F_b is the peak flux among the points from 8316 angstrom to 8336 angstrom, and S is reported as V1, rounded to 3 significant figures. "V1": 4.29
